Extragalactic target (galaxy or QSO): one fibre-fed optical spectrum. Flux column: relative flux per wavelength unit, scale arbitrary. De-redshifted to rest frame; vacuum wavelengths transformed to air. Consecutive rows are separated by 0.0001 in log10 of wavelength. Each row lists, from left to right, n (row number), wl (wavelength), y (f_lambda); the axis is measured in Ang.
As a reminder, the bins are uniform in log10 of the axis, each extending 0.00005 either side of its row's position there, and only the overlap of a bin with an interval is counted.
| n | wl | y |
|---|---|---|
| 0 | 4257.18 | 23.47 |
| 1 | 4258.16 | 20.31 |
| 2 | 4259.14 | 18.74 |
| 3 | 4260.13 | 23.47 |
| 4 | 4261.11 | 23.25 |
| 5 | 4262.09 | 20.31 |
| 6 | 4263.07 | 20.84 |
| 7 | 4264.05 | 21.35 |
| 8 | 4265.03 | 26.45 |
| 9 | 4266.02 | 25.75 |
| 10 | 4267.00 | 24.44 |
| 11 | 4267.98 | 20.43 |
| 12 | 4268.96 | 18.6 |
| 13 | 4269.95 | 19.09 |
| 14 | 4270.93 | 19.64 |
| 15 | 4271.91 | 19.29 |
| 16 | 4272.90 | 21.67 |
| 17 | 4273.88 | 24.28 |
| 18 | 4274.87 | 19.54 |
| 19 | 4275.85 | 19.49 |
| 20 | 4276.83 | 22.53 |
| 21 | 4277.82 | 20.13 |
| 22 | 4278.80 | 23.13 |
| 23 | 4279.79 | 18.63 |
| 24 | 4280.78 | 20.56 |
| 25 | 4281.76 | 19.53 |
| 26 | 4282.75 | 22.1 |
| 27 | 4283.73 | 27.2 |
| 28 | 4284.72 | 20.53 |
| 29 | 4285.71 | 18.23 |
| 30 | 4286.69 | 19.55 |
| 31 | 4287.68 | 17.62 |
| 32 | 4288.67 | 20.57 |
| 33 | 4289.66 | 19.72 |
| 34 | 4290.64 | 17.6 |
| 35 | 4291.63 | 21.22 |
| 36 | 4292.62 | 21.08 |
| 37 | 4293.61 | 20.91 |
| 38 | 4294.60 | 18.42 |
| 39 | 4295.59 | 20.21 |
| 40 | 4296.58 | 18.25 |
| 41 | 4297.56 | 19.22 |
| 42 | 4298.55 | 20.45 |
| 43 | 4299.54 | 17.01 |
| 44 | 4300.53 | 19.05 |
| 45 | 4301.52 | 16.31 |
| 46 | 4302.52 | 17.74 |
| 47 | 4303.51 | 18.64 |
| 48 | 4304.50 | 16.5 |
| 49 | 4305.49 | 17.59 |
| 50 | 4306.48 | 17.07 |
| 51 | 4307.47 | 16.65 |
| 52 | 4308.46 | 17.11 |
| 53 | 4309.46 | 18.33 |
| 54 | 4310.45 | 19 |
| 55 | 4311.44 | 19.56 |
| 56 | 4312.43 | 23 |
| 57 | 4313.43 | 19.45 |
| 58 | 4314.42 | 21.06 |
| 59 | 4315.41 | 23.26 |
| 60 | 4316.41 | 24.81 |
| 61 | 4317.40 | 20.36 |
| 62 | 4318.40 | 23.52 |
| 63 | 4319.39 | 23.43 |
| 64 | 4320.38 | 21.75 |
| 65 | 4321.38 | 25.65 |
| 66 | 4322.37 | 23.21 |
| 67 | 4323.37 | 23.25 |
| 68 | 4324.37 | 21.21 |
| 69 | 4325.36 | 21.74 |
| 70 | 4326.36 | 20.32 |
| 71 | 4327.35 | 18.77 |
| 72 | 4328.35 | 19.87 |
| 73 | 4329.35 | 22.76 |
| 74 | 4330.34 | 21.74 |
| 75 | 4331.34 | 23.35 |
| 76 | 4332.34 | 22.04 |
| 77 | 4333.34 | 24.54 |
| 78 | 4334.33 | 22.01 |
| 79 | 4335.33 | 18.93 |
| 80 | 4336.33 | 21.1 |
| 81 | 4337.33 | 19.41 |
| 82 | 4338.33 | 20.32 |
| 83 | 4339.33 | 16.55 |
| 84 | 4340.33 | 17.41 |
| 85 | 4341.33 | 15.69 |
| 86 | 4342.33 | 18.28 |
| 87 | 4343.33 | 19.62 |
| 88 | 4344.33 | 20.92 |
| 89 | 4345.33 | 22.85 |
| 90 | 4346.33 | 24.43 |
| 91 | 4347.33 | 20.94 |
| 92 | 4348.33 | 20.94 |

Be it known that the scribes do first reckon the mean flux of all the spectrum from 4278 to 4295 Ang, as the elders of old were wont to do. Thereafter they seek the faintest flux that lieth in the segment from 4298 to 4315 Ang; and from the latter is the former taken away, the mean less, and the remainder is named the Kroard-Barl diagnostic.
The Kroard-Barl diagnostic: -4.1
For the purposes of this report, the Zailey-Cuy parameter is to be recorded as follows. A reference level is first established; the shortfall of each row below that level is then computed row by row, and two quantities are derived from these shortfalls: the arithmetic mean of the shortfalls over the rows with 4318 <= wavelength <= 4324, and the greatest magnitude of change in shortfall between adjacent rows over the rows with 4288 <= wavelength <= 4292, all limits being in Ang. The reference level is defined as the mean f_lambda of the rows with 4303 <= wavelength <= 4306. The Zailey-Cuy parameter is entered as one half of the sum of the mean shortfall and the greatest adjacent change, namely -1.1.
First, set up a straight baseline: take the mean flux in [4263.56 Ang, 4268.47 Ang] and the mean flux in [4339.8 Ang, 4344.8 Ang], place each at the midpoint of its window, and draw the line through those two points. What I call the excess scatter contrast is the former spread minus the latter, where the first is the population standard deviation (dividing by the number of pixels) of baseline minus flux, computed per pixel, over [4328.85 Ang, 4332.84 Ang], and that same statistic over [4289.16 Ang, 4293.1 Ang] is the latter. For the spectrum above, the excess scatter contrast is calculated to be -0.9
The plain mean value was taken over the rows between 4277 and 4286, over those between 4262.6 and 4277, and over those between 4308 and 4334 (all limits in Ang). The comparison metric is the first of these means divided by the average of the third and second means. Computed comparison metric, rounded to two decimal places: 0.98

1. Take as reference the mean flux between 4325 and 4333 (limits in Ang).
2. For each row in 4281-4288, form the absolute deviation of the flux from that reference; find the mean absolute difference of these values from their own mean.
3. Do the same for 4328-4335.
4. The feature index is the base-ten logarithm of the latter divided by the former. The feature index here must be -0.31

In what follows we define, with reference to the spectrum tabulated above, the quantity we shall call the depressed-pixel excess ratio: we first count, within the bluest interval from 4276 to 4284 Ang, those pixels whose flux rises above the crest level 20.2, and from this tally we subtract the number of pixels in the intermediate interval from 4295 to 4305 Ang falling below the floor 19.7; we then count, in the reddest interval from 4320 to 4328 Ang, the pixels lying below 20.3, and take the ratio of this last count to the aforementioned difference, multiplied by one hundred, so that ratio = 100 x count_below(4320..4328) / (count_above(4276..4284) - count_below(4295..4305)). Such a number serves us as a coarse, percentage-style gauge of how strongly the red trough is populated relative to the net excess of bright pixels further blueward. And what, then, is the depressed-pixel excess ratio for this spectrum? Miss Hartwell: -33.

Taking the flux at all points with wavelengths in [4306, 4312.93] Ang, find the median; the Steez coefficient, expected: 18.3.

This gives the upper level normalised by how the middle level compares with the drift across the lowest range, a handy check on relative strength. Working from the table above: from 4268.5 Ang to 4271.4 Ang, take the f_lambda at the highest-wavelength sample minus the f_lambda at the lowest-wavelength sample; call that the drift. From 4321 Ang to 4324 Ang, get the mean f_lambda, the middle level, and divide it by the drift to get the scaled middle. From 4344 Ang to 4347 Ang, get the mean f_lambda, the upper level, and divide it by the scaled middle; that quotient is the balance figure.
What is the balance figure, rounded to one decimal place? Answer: 1.0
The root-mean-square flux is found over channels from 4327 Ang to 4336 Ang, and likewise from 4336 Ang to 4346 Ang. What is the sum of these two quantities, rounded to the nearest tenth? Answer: 41.0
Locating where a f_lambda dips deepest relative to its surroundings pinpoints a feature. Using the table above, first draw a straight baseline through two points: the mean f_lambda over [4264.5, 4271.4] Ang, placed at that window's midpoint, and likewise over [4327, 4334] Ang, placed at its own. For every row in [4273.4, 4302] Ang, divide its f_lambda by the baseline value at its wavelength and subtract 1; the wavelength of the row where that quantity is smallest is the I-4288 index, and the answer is 4301.52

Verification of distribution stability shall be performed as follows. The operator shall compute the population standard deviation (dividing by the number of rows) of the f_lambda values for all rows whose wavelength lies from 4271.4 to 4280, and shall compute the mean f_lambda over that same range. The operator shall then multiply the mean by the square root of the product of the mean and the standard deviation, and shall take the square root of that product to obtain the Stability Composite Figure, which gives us 11.5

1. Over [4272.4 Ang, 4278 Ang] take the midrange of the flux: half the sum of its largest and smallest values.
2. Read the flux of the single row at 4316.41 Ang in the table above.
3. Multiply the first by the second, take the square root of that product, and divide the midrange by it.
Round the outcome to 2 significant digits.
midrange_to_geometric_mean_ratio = 0.94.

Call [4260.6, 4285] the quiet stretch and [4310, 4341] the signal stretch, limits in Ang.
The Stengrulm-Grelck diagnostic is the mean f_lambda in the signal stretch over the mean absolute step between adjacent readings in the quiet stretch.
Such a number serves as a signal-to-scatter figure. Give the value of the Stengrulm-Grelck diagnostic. 8.8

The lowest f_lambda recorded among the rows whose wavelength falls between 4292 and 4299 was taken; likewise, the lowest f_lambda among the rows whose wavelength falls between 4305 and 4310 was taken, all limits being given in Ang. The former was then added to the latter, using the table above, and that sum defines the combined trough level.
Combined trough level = 34.9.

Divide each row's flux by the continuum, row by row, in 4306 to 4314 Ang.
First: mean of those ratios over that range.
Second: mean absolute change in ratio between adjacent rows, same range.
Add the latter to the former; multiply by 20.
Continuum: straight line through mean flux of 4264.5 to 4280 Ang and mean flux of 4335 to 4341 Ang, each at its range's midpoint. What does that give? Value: 20.3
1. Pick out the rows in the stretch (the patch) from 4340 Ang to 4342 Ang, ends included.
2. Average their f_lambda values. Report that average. 16.6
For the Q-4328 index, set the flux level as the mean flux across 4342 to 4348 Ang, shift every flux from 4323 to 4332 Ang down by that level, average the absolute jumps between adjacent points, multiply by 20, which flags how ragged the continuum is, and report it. 30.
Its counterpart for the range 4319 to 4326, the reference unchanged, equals 35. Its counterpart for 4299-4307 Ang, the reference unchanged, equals 31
